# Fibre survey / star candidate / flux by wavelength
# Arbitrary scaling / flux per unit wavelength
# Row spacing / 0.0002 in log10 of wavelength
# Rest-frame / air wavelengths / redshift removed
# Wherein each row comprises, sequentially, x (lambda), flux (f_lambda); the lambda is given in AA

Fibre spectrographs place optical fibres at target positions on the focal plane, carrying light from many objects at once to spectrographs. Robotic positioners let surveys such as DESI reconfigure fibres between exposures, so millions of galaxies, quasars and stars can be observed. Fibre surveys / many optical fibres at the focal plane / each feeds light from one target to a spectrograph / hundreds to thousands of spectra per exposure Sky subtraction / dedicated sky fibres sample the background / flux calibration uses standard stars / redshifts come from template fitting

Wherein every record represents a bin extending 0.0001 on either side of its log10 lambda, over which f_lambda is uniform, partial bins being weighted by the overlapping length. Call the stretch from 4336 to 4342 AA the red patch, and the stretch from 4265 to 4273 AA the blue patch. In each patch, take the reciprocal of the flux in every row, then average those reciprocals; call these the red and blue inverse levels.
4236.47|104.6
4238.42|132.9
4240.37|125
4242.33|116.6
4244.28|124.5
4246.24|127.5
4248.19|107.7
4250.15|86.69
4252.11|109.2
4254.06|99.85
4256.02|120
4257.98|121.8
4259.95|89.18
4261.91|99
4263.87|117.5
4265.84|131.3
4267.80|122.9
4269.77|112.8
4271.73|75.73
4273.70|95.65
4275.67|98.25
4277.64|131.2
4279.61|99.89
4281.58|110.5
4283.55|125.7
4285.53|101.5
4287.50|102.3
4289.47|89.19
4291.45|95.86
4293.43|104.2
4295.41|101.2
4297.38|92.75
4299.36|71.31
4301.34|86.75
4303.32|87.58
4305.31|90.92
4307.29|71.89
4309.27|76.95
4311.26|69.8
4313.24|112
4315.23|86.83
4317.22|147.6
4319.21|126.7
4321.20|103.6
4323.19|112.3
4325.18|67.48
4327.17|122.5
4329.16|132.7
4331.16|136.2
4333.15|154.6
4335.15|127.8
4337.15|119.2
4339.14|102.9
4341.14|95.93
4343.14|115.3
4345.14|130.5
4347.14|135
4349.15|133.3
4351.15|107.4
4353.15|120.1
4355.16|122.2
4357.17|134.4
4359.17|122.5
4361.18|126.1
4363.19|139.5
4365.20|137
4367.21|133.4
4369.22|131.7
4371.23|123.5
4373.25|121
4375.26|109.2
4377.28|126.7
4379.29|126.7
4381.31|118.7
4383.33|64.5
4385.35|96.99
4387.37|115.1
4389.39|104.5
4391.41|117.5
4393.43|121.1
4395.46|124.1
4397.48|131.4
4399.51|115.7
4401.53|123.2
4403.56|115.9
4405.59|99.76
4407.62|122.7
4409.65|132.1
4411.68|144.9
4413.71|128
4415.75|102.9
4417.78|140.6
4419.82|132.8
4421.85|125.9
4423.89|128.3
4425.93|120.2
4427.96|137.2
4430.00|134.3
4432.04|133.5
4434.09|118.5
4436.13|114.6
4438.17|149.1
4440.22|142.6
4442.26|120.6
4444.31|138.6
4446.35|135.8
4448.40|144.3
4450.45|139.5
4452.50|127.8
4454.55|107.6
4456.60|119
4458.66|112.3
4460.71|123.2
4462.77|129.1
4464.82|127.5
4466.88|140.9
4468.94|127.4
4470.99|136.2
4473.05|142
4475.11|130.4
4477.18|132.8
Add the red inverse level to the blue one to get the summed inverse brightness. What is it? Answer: 0.0190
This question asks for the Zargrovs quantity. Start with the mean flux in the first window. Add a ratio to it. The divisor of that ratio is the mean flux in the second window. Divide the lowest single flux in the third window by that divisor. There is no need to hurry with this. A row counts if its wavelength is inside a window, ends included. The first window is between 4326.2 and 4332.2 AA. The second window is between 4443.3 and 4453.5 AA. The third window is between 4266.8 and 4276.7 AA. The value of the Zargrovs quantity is 131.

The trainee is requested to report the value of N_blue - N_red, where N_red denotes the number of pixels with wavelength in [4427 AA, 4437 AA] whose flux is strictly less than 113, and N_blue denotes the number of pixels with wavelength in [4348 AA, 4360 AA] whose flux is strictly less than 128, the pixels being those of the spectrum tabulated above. 4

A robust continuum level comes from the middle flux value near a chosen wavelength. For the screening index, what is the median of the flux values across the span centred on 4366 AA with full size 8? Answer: 135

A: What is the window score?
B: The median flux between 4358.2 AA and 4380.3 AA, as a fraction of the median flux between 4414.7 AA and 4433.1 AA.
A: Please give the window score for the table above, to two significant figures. 0.95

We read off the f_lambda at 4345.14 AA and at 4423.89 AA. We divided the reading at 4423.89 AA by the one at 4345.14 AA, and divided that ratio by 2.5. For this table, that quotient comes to 0.39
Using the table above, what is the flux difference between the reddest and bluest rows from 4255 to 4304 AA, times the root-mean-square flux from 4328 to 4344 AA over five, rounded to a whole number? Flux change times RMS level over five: -806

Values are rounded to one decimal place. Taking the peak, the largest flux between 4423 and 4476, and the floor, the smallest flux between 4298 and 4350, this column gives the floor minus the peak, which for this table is -81.6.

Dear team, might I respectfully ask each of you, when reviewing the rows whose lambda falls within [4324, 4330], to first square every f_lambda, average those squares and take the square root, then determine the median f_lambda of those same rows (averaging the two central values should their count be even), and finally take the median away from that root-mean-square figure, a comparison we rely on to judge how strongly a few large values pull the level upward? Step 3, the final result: -11.2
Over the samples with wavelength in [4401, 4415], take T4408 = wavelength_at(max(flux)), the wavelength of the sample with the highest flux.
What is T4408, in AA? 4411.68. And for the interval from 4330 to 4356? 4333.15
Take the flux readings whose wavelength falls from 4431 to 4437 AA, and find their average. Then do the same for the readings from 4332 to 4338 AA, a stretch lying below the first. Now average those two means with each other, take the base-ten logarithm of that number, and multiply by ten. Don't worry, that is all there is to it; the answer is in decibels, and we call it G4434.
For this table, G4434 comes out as 21.1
